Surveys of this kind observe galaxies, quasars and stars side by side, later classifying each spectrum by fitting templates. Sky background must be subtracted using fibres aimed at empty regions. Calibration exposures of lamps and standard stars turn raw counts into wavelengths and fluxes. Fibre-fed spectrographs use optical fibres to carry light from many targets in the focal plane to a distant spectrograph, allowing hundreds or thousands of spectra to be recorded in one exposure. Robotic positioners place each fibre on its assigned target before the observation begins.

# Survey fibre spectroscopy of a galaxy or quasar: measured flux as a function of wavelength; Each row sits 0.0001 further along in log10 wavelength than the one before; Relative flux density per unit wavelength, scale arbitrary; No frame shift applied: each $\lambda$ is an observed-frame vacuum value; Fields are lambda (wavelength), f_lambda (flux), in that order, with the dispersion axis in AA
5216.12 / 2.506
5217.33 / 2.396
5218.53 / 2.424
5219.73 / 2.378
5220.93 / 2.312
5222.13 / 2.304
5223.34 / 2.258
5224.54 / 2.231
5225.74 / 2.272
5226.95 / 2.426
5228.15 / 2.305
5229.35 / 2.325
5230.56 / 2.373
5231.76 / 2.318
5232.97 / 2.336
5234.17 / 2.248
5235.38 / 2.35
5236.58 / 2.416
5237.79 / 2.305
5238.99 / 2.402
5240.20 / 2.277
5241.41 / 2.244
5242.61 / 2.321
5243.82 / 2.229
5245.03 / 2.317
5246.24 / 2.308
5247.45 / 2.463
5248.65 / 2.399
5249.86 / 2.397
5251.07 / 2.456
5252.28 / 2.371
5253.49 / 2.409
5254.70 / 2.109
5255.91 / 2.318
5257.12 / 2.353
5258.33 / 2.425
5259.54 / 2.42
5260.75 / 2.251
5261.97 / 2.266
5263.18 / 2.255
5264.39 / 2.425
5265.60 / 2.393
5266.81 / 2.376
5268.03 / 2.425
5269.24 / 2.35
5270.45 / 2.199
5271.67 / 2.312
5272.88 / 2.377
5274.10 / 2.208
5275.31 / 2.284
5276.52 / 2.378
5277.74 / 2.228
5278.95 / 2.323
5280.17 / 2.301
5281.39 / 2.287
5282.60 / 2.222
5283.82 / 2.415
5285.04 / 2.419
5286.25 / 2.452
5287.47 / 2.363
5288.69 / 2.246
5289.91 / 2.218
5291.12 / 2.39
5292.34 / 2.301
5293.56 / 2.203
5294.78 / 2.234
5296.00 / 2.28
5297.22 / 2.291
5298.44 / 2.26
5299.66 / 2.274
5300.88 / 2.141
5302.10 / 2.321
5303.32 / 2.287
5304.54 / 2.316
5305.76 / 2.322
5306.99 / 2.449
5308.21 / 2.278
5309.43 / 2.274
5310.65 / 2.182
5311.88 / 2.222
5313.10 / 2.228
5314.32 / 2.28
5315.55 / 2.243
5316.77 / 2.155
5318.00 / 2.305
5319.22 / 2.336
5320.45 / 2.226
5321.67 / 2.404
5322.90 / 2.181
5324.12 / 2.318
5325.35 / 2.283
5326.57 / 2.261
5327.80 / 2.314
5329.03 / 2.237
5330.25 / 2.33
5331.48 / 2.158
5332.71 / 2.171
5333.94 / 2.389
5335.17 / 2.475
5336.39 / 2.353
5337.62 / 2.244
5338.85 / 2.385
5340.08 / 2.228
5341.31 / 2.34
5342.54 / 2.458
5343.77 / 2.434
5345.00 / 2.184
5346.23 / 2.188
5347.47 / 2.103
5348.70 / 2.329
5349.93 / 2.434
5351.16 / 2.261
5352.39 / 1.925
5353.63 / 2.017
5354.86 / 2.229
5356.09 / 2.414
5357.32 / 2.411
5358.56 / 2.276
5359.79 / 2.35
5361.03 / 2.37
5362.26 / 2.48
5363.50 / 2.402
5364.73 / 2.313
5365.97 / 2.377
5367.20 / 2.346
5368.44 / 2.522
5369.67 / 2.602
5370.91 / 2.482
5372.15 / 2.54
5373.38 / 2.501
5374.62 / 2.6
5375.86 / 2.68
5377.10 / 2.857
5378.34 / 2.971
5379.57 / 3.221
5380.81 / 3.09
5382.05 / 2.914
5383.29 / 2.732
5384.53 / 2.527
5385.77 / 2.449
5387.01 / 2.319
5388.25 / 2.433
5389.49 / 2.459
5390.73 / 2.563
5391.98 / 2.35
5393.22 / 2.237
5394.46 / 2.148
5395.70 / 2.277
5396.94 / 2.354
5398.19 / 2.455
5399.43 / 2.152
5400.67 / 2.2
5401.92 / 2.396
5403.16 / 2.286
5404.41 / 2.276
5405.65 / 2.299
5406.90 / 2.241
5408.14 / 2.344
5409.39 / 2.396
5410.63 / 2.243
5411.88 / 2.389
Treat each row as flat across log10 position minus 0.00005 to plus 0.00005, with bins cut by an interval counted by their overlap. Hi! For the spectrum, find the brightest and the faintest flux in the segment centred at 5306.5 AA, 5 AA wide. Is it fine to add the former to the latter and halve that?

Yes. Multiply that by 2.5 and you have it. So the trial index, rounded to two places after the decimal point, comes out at 5.91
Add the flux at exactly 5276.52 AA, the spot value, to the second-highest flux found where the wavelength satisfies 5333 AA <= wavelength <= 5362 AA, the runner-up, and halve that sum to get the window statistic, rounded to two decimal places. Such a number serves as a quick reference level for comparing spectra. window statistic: 2.42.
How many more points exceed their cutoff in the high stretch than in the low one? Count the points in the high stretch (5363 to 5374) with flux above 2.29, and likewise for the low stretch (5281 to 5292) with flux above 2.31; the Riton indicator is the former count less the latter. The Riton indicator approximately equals 4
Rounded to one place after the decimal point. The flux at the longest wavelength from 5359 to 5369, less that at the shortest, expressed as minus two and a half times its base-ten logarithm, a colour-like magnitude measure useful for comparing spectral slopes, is 1.9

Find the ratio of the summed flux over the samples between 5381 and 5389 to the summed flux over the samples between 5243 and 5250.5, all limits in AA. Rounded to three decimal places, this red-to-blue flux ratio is 1.089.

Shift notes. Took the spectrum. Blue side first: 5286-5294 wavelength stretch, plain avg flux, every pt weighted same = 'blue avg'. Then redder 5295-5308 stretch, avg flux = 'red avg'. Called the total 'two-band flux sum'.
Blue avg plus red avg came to 4.60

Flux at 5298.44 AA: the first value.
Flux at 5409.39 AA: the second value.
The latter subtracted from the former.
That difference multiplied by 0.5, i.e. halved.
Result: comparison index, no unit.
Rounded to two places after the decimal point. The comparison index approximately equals -0.07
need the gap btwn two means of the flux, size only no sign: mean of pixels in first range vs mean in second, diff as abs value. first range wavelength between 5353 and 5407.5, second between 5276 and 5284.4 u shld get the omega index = 0.15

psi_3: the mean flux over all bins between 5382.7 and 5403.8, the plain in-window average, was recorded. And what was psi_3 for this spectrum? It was 2.37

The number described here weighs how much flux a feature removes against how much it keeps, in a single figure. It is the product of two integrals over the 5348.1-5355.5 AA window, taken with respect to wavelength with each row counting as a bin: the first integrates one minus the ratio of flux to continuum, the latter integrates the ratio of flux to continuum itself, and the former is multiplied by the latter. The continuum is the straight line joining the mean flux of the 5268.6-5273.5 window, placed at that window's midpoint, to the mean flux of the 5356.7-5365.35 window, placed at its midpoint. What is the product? 3.6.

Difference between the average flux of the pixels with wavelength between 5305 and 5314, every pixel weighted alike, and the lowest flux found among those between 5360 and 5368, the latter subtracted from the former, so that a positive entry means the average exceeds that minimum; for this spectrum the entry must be -0.03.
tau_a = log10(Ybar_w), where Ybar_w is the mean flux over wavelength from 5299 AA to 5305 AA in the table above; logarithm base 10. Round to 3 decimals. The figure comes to 0.356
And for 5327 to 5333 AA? 0.351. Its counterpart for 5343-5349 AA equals 0.352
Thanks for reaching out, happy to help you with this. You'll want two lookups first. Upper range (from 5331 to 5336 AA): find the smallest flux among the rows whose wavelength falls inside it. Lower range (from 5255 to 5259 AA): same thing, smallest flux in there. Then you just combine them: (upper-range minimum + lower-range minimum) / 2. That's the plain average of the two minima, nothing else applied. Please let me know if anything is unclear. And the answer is 2.24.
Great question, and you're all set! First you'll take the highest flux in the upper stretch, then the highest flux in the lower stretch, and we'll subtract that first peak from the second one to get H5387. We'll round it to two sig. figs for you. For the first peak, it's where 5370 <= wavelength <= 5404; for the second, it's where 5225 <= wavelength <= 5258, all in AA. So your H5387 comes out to -0.76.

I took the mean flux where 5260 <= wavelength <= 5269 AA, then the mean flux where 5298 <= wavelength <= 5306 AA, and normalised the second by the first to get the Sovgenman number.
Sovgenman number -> 0.97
